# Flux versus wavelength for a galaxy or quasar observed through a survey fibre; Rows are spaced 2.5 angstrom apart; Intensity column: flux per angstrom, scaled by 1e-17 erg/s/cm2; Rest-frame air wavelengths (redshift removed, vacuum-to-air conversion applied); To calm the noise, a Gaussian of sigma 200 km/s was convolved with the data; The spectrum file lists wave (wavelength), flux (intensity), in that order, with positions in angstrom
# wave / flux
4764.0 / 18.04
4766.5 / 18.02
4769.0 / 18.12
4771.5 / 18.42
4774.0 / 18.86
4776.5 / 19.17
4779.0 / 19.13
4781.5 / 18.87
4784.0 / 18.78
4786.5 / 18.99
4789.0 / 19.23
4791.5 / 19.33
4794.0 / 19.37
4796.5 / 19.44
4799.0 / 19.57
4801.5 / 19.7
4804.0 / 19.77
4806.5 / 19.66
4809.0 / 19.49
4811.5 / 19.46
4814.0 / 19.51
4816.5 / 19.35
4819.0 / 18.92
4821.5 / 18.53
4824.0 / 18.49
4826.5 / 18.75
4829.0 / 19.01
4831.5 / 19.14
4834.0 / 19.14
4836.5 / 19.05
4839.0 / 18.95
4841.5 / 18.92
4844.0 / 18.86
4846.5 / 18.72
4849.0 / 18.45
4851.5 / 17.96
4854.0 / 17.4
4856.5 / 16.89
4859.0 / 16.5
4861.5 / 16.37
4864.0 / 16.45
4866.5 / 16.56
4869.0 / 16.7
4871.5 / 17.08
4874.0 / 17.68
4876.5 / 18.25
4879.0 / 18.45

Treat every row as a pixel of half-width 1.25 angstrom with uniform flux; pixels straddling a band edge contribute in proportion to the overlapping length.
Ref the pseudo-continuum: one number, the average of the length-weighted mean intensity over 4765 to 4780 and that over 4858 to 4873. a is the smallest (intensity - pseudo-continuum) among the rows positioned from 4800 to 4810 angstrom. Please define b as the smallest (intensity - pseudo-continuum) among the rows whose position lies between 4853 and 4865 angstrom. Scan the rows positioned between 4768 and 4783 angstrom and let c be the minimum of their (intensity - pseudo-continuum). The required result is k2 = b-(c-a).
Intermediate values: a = 1.9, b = -1.2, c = 0.5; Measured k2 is 0.1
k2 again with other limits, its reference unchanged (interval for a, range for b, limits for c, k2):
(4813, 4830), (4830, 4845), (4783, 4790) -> 1.0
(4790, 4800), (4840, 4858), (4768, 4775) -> 0.5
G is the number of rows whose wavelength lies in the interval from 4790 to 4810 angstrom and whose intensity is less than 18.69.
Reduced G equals 0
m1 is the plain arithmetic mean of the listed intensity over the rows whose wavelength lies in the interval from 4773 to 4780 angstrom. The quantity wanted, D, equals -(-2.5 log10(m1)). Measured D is 3.20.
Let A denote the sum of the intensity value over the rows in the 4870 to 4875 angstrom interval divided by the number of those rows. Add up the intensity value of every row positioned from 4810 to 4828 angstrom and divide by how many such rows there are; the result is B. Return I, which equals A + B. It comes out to 36.4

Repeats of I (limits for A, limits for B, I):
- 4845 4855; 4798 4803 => 37.8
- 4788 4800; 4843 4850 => 38.1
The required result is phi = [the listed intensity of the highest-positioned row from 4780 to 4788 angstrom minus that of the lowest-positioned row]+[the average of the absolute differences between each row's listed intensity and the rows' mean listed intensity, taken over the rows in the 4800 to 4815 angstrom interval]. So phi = 0.2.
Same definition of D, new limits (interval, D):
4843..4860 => 3.13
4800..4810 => 3.23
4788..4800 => 3.22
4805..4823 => 3.21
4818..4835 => 3.19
